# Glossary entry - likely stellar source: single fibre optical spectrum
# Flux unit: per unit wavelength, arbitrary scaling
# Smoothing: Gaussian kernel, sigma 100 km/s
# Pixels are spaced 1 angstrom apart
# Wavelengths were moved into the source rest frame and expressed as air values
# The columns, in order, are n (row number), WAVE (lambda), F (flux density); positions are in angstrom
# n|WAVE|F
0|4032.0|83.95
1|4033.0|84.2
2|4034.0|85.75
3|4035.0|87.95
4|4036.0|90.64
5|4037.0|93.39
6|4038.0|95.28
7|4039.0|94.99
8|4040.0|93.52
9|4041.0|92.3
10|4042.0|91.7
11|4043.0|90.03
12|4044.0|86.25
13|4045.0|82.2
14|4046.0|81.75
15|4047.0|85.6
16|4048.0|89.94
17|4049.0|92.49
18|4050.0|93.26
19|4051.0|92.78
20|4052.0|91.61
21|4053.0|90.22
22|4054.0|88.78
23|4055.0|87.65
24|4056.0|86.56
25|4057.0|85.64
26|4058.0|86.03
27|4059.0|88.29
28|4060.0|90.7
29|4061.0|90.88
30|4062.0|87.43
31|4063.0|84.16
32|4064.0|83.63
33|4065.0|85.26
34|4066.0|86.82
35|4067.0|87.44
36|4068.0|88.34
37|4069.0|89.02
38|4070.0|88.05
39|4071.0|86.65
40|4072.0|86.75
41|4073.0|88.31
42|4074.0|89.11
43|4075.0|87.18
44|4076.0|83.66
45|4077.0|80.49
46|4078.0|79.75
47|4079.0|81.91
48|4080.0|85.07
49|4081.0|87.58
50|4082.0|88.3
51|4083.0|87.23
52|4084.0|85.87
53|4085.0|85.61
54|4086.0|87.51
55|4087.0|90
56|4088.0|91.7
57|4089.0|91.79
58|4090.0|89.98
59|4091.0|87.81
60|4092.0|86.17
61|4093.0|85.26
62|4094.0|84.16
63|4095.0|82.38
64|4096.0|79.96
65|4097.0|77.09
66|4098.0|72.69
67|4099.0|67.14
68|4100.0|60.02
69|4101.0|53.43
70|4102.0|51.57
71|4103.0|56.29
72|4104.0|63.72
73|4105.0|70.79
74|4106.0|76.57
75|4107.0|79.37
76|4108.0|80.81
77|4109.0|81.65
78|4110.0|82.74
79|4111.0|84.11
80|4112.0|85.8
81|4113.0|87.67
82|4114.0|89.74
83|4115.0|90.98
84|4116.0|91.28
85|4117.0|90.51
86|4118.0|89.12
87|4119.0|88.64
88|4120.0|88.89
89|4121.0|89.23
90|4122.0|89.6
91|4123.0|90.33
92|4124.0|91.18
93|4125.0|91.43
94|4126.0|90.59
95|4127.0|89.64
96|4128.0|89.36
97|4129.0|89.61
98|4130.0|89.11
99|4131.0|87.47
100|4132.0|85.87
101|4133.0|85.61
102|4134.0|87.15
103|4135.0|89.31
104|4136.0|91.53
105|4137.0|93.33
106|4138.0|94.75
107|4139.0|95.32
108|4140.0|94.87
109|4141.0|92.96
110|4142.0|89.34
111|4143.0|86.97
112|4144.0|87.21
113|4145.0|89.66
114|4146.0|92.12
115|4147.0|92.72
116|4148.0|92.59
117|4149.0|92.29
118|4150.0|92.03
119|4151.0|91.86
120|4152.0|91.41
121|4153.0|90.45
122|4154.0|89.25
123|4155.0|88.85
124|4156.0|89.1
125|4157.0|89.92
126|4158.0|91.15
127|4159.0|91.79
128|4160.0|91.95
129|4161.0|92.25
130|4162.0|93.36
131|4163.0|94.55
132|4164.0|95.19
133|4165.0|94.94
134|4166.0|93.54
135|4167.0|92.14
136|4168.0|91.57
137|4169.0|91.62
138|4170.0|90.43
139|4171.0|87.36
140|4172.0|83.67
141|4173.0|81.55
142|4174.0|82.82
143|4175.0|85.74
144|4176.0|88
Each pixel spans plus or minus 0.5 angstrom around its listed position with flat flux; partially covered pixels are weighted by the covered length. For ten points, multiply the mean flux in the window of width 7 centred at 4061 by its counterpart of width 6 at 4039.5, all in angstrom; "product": 8165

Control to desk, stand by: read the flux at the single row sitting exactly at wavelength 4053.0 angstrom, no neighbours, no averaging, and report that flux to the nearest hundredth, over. 90.22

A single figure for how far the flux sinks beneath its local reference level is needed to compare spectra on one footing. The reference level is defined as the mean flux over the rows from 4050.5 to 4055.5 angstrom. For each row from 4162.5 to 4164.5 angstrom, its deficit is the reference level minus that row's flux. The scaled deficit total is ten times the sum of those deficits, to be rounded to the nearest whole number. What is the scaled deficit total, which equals -93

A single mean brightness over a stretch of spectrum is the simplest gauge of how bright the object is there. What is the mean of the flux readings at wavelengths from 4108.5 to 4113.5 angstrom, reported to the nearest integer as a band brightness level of 84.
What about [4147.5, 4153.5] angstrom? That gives 92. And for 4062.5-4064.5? 84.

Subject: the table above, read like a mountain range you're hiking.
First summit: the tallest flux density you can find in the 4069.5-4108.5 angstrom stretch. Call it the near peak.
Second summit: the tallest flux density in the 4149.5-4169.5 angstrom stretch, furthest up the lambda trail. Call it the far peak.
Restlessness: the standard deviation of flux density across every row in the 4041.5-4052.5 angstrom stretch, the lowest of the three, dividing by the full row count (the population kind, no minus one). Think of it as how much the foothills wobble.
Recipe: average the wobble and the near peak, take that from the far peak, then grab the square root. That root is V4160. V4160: 6.88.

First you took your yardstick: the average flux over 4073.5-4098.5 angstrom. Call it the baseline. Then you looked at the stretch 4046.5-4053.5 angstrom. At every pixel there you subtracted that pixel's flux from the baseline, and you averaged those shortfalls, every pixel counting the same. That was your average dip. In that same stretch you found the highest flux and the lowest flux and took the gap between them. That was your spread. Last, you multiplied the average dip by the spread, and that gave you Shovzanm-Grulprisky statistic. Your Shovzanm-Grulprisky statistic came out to -44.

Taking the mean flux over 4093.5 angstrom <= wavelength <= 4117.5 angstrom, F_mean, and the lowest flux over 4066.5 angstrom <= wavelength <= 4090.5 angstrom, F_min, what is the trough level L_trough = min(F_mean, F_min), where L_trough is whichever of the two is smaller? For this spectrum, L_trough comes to 76.7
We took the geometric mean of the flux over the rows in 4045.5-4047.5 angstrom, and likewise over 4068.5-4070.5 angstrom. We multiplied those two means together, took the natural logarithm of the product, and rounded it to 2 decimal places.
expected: 8.91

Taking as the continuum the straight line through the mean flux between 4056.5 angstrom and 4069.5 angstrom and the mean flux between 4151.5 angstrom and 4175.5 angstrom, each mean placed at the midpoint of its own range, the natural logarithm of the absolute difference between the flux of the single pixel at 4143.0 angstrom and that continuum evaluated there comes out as 1.0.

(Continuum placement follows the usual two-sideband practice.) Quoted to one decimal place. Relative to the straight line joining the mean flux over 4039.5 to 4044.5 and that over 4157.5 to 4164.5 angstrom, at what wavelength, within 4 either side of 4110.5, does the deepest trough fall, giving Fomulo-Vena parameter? 4107.0 angstrom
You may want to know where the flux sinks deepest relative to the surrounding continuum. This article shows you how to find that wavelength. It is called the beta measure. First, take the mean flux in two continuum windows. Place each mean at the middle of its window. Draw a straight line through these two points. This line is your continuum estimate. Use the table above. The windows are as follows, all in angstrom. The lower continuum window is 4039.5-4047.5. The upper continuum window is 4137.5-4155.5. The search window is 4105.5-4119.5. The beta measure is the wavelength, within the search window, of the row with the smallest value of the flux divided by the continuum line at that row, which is 4106.0 angstrom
